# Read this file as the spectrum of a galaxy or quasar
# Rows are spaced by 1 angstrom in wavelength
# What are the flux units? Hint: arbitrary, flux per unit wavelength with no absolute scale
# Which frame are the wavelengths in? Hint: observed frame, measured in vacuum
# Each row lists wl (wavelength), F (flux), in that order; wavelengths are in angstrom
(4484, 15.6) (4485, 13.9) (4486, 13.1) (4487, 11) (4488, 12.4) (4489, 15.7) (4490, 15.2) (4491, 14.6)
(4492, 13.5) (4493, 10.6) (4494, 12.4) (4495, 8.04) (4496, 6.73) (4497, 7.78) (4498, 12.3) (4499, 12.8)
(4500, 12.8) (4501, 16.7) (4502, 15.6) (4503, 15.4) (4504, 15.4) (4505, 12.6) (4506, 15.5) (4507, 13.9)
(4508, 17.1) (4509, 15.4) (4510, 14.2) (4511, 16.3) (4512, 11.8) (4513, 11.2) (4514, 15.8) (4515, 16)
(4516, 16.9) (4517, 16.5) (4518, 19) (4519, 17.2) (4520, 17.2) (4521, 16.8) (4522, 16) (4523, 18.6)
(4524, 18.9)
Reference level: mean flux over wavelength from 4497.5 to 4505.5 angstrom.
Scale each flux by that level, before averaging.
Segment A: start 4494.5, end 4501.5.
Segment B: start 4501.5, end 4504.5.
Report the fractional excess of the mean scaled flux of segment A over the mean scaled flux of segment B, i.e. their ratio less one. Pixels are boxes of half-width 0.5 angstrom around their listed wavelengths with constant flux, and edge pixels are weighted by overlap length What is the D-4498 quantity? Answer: -0.29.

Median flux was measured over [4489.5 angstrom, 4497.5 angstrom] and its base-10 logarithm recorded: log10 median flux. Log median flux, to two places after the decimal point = 1.06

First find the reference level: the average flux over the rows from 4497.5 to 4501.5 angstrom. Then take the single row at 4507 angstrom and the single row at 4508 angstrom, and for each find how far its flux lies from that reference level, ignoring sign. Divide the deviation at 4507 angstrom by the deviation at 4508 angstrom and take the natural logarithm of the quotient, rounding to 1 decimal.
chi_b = -2.6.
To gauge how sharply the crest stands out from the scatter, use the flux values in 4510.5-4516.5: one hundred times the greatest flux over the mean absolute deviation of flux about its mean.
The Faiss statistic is 801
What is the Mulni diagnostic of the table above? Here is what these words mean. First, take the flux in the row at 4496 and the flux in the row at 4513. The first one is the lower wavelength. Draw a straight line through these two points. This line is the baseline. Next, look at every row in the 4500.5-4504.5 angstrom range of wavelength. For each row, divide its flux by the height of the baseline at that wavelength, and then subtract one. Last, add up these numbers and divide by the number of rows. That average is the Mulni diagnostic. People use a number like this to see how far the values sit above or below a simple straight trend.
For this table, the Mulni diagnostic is 0.87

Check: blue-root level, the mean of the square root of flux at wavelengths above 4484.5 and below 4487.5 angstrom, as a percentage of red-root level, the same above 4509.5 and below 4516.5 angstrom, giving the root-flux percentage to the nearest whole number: 93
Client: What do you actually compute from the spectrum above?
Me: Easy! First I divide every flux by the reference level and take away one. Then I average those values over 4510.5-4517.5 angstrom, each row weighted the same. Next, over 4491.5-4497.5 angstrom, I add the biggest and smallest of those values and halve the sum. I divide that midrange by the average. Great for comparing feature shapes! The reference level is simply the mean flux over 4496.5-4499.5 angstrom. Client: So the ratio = -0.21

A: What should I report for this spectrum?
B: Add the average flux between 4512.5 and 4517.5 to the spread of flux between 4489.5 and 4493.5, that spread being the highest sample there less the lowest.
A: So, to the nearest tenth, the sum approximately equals 19.9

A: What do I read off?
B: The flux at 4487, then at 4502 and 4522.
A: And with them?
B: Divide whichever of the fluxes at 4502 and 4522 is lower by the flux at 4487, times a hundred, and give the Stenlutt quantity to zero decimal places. 142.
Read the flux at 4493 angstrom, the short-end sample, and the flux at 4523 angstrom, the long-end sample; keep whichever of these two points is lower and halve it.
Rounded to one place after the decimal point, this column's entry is 5.3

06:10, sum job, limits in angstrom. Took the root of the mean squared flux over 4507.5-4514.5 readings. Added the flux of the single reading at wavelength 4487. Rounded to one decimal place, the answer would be 25.7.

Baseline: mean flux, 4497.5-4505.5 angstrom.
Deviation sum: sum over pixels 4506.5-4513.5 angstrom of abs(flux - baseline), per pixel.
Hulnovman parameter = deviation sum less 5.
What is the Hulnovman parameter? 7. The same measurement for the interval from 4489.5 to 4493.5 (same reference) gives 1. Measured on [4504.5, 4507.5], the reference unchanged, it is -2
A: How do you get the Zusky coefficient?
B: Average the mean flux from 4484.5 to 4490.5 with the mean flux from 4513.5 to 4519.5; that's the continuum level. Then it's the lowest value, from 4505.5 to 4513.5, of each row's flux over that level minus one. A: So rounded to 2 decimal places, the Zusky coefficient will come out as -0.26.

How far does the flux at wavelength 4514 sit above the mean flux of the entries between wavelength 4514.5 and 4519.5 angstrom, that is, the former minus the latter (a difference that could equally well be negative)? -1.3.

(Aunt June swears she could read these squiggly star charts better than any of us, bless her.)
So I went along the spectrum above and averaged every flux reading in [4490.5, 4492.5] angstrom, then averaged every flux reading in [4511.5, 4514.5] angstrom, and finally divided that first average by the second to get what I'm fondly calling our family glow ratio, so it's 1.09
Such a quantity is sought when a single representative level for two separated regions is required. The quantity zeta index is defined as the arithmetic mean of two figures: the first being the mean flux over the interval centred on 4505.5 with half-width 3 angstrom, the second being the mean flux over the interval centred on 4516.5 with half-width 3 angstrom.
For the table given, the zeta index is 15.9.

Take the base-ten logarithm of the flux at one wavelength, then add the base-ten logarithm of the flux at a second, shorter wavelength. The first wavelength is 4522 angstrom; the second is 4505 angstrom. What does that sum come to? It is 2.30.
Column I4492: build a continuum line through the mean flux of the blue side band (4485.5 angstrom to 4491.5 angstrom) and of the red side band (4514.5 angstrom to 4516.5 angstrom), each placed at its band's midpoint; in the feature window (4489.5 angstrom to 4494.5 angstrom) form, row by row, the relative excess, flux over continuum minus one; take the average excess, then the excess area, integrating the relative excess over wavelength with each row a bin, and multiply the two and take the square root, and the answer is 0.12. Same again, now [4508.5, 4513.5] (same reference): 0.31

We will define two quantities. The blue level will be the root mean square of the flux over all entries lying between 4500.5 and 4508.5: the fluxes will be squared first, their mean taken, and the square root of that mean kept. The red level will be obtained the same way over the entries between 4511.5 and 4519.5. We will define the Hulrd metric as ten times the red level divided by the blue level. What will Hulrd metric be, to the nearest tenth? 10.3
